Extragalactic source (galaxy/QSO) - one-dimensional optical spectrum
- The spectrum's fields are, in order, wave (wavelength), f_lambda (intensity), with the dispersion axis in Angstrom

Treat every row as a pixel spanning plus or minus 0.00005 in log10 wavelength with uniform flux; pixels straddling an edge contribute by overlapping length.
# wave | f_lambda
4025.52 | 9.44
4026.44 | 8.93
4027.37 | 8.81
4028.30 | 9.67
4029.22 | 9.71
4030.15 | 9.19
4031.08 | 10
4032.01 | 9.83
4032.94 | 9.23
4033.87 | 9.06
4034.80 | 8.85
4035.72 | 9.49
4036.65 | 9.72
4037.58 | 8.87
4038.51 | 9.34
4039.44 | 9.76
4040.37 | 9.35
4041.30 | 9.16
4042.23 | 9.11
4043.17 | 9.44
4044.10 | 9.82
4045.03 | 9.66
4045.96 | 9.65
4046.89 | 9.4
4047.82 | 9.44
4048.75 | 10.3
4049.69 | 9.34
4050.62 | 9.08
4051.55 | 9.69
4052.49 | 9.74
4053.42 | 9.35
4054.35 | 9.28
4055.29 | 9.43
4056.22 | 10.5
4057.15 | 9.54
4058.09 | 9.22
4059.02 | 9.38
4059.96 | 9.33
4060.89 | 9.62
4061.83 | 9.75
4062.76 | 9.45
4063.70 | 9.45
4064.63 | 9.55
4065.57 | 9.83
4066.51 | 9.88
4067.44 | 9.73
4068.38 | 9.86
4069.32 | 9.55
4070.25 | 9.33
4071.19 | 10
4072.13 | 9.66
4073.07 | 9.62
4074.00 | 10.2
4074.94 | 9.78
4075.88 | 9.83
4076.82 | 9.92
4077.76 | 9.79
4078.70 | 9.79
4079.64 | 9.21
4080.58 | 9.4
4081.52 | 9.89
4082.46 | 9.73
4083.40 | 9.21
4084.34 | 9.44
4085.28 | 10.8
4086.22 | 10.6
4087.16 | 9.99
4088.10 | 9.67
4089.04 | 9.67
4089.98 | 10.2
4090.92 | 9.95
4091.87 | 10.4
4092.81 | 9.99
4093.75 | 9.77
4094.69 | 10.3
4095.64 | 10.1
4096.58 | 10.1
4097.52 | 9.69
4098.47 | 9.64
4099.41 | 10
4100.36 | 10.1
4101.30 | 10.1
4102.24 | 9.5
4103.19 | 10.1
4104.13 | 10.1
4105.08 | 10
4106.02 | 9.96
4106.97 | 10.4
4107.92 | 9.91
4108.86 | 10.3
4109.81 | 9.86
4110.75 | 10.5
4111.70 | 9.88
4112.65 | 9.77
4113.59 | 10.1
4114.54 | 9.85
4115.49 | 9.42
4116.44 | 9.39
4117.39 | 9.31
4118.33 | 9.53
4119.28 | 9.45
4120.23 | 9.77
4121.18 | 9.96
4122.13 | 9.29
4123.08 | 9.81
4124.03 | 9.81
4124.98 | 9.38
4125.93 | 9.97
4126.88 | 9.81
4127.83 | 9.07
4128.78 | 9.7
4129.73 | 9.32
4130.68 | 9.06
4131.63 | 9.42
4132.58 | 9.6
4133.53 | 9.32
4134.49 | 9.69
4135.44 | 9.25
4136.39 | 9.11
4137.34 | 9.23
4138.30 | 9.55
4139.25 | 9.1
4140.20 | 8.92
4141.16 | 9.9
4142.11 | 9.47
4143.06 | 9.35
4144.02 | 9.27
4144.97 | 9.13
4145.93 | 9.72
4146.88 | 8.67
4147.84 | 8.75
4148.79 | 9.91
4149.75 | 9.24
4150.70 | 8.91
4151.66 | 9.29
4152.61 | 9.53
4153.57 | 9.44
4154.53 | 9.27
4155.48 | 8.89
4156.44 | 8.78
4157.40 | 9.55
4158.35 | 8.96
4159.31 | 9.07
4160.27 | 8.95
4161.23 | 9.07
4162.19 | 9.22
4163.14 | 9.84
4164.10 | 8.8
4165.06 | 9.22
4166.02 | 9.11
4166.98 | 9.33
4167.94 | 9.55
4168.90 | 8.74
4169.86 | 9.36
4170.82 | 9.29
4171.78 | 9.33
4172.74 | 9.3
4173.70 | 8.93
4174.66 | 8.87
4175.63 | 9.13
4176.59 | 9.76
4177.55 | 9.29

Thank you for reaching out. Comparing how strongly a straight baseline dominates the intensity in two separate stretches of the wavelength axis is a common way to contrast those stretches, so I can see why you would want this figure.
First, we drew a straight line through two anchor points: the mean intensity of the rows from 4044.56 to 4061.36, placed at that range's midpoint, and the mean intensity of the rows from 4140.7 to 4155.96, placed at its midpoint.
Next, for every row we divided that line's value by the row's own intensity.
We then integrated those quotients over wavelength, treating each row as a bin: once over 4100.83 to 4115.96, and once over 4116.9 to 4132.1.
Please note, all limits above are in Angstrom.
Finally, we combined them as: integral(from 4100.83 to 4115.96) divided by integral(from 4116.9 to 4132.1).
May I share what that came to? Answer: 0.96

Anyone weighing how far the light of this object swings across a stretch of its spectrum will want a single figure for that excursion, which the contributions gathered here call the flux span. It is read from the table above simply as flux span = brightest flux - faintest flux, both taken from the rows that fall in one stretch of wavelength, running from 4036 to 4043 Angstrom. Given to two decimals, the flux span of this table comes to 0.89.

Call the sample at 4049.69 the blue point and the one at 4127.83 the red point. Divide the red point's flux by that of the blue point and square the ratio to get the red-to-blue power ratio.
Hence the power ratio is 0.94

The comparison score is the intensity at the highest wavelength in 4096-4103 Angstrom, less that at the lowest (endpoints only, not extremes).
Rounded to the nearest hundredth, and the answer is -0.60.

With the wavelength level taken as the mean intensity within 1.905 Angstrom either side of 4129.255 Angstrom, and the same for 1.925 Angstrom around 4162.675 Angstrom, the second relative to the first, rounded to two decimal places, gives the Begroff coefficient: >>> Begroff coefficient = 0.99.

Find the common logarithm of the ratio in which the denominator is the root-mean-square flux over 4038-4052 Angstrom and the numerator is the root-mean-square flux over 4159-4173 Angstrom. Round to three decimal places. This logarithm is -0.014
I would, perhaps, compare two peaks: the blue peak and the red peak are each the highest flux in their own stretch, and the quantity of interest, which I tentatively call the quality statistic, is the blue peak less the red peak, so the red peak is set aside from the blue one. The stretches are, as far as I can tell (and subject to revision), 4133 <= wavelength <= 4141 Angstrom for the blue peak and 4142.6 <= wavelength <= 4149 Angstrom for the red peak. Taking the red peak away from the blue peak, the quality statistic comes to -0.2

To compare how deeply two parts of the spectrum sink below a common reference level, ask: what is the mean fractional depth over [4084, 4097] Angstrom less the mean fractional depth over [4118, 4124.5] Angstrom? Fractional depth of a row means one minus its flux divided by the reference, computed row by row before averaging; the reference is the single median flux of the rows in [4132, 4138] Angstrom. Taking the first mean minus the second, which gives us -0.04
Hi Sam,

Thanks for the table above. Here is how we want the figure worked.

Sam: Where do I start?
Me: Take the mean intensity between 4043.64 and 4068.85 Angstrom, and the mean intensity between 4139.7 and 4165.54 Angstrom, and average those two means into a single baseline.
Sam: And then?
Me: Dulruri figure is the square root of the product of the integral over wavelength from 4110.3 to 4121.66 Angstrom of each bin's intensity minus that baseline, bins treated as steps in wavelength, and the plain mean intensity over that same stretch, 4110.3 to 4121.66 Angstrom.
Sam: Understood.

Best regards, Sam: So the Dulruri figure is 6.0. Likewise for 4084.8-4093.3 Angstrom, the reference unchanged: 7.9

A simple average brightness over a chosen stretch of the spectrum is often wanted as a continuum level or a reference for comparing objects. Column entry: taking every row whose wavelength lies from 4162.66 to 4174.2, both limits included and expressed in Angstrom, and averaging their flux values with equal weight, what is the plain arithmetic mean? 9.2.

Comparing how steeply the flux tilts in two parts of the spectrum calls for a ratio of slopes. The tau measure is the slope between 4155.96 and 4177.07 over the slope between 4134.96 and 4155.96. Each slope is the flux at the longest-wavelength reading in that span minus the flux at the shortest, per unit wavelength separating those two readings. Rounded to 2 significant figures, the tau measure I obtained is -2.7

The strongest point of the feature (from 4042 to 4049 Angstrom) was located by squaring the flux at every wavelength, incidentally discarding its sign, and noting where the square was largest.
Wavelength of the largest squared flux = 4048.75 Angstrom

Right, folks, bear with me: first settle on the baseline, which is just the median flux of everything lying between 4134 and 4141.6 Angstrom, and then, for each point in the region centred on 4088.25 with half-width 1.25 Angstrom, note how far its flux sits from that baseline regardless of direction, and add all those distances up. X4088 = 1.6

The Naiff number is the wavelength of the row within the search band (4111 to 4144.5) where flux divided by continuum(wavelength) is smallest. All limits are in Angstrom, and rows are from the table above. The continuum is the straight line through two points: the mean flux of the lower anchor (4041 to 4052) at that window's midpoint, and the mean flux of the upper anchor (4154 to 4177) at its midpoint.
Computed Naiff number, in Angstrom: 4140.20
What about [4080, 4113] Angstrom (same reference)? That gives 4083.40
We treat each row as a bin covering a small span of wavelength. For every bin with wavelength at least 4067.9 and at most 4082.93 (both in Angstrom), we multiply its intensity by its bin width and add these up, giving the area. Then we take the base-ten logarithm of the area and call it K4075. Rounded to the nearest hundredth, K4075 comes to 2.16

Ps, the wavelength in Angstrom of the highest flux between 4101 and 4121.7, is 4110.75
